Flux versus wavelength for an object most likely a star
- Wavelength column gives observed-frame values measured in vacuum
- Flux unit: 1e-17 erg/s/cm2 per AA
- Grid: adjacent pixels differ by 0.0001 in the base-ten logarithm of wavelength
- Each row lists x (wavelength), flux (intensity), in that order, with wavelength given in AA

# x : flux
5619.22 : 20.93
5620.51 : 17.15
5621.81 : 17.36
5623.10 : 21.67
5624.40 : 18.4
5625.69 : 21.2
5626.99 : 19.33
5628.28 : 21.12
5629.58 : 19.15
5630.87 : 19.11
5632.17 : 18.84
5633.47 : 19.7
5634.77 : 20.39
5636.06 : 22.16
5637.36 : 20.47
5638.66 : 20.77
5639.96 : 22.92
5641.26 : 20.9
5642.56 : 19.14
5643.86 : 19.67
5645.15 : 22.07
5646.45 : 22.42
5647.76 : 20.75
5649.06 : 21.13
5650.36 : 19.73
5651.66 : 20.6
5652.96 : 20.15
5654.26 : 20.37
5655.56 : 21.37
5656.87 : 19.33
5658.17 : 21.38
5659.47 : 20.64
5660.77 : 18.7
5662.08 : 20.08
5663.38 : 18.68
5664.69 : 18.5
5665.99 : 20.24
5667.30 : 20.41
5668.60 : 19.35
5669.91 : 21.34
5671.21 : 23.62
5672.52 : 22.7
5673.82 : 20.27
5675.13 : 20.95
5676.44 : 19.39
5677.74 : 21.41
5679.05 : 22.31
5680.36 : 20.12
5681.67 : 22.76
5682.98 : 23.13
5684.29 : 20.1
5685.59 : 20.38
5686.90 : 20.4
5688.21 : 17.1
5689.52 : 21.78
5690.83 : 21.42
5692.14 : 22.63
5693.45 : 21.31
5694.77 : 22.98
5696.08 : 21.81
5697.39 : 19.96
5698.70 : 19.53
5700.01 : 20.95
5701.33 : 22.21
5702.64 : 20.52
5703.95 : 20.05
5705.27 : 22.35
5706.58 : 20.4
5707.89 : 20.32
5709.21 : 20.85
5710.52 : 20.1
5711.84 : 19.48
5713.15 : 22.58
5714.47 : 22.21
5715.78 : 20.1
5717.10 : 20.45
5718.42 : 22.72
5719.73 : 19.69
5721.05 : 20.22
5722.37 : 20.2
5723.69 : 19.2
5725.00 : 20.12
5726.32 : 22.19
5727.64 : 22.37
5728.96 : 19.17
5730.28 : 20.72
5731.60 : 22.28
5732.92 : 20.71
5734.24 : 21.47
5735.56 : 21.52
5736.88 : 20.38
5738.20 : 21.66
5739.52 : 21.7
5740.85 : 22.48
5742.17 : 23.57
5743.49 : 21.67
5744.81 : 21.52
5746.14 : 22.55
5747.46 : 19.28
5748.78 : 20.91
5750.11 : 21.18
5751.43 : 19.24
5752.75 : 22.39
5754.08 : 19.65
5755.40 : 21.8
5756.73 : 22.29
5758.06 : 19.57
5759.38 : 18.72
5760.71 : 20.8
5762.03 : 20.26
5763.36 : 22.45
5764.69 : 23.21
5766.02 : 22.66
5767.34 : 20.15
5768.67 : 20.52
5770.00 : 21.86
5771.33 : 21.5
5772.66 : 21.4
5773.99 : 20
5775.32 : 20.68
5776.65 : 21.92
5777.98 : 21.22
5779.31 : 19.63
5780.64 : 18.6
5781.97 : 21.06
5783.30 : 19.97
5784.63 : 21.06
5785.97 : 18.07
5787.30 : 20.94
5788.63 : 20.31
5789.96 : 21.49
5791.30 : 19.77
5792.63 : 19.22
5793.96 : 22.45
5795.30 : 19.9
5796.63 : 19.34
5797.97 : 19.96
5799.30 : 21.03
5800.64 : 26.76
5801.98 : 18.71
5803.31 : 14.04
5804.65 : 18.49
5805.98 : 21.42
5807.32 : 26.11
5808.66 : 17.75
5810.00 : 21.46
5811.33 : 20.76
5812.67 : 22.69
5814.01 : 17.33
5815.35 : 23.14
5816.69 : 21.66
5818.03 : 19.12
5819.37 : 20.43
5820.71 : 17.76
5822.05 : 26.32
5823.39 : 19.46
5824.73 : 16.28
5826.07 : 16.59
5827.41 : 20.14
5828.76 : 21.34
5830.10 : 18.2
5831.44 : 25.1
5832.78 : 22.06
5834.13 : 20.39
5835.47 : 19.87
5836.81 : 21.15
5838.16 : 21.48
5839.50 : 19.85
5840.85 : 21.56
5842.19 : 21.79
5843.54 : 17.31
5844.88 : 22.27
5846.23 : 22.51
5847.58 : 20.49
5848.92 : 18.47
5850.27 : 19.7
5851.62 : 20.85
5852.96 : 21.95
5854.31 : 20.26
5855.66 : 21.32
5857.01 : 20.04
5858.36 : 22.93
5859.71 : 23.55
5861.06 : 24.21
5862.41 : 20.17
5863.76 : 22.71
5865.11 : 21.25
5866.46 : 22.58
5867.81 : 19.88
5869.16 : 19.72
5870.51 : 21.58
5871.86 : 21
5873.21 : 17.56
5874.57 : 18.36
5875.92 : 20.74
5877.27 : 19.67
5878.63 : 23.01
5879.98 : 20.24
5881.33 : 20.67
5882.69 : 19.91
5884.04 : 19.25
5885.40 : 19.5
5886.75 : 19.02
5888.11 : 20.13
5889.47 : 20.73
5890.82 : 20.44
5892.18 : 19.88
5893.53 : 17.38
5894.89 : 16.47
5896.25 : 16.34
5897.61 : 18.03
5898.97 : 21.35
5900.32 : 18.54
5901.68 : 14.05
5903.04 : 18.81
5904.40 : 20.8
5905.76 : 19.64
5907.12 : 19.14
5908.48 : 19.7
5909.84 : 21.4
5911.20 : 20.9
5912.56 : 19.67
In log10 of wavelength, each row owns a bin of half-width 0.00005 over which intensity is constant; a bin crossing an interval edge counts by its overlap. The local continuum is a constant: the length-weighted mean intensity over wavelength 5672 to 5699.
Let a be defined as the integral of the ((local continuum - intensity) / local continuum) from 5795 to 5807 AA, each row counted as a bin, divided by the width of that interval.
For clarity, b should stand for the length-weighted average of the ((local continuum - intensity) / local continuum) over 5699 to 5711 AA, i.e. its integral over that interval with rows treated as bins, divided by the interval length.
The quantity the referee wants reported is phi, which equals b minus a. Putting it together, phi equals -0.033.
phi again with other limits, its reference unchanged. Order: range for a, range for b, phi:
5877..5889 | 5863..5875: -0.018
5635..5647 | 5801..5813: 0.041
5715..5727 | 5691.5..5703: -0.037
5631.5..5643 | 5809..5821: 0.006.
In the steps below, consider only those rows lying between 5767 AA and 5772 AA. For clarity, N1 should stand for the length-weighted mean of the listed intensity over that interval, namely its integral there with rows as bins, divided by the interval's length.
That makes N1 21.0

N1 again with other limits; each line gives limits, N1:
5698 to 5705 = 20.7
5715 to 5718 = 20.5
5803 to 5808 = 20.4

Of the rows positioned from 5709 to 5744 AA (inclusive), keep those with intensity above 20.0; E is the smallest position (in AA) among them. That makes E 5709.21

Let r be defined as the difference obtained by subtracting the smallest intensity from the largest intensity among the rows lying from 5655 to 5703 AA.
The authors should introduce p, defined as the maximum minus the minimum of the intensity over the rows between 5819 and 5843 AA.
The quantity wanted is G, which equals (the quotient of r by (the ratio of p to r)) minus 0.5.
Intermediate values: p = 10.0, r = 7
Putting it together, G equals 4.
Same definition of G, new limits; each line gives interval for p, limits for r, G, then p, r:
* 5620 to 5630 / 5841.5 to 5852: 5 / 4.5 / 5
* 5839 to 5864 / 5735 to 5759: 2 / 6.9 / 4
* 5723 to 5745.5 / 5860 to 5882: 10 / 4.4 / 7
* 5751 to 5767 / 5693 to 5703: 2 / 4.5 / 3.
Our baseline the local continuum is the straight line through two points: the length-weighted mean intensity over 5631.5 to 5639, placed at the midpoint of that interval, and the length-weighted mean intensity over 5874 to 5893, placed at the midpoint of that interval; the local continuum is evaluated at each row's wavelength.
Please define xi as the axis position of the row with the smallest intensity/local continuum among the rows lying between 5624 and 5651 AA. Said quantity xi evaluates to 5624.40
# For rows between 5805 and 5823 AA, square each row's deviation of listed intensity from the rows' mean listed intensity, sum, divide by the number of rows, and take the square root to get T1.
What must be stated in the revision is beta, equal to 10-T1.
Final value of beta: 7.2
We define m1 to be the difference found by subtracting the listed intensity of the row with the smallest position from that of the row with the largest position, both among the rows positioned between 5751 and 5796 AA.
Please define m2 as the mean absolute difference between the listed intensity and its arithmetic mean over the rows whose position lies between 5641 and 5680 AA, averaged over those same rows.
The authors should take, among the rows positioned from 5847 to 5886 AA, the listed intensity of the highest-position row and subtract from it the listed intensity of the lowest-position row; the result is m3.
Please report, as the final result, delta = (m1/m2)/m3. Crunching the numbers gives -0.7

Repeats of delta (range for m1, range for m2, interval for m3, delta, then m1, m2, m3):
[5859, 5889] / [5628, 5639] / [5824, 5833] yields -0.7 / -3.42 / 0.88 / 5.8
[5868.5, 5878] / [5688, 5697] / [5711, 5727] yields 0.0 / -0.05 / 1.20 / 2.7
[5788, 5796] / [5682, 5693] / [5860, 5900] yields 0.1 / -0.41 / 1.37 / -2.9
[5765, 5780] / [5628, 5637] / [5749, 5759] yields 1.9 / -3.03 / 0.99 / -1.6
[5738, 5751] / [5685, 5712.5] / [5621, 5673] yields -0.1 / -0.48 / 0.99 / 5.3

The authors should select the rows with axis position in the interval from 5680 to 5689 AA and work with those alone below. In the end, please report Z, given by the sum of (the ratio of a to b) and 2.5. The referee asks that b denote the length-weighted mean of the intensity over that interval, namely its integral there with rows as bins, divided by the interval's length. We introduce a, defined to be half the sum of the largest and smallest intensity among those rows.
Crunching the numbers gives 3.48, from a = 20.1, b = 20.6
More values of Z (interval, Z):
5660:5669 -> 3.50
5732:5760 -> 3.50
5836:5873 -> 3.48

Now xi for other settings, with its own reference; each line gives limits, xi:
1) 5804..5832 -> 5824.73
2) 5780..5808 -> 5803.31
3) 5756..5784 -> 5780.64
